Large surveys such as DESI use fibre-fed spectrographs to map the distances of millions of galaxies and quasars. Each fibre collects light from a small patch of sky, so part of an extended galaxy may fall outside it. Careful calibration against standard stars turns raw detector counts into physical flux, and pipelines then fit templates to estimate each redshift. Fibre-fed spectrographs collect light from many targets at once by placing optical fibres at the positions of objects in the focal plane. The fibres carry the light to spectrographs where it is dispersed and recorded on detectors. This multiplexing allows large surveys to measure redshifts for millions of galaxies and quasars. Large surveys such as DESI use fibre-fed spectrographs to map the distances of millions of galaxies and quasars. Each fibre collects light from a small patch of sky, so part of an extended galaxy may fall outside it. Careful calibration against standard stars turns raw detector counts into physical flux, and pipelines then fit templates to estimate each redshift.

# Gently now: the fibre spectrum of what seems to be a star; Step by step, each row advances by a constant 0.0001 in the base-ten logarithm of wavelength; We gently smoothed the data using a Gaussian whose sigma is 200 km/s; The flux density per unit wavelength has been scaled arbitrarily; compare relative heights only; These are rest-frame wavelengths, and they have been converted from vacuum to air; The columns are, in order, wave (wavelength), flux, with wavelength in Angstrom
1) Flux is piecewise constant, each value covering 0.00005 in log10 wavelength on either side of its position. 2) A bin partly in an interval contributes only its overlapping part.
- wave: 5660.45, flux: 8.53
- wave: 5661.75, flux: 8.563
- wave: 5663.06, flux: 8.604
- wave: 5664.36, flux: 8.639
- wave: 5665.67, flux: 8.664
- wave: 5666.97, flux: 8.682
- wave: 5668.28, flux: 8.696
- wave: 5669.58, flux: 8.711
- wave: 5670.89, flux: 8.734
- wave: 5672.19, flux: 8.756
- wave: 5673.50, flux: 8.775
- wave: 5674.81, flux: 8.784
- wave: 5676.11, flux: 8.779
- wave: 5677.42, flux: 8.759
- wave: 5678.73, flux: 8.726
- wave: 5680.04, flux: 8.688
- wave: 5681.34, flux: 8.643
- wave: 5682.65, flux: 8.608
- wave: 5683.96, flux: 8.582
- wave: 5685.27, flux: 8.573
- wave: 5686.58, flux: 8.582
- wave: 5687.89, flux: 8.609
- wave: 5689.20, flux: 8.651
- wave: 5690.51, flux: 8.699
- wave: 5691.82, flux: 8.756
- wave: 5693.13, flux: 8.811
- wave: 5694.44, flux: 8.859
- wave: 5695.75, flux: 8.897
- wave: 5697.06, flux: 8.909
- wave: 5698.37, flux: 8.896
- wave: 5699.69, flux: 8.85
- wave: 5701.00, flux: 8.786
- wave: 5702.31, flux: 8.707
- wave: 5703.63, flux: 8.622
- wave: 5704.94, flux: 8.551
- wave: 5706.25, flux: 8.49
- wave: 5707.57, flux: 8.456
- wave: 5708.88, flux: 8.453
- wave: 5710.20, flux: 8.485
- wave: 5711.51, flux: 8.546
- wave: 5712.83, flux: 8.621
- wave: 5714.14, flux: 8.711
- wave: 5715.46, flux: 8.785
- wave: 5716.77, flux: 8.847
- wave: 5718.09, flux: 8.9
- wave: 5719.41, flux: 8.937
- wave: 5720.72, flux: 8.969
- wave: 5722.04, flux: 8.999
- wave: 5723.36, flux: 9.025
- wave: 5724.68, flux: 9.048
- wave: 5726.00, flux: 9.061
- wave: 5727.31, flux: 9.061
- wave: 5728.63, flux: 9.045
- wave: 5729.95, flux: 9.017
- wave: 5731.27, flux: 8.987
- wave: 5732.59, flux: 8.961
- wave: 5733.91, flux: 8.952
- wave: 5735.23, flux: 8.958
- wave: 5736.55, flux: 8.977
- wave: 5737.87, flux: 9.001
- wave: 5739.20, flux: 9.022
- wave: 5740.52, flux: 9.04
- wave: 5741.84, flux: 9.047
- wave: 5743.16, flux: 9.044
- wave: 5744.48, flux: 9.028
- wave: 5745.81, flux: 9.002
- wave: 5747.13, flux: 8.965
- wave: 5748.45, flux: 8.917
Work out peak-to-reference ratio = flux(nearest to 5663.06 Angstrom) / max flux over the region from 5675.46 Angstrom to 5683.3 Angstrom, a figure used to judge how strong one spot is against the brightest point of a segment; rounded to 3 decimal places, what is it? 0.980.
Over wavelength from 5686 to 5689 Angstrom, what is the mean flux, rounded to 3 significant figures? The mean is 8.60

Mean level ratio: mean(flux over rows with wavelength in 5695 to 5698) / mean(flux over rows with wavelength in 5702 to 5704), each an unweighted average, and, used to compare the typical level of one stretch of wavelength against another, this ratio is 1.03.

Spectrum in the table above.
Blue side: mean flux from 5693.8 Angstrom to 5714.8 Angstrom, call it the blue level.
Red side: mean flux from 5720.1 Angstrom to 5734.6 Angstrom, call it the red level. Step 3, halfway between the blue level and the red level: 8.84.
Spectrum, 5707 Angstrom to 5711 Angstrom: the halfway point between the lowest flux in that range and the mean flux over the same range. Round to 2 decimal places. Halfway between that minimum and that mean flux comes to 8.46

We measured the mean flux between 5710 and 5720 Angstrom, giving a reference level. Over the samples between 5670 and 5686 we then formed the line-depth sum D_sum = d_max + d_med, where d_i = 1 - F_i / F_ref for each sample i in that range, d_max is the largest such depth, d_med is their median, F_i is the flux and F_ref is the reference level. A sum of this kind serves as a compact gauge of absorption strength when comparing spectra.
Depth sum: 0.02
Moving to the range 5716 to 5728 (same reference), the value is -0.04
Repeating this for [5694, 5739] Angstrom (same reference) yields 0.01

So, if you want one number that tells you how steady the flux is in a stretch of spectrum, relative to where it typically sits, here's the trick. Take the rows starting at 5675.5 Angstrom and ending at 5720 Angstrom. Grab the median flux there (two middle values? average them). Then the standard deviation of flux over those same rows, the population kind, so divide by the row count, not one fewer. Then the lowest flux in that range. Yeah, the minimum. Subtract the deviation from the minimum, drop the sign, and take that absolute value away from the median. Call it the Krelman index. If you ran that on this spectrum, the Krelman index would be 0.39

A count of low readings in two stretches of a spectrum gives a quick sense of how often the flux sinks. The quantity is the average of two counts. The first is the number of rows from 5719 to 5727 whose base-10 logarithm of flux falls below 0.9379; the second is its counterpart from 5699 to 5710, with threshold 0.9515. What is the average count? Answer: 4.0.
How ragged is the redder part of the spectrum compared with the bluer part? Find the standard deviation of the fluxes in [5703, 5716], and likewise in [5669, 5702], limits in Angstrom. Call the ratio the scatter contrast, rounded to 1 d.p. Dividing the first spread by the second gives 1.1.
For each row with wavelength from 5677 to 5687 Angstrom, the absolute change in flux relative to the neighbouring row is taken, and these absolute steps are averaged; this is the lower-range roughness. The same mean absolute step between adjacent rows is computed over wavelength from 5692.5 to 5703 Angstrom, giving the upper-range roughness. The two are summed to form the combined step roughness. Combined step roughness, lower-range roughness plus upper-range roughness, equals 0.071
